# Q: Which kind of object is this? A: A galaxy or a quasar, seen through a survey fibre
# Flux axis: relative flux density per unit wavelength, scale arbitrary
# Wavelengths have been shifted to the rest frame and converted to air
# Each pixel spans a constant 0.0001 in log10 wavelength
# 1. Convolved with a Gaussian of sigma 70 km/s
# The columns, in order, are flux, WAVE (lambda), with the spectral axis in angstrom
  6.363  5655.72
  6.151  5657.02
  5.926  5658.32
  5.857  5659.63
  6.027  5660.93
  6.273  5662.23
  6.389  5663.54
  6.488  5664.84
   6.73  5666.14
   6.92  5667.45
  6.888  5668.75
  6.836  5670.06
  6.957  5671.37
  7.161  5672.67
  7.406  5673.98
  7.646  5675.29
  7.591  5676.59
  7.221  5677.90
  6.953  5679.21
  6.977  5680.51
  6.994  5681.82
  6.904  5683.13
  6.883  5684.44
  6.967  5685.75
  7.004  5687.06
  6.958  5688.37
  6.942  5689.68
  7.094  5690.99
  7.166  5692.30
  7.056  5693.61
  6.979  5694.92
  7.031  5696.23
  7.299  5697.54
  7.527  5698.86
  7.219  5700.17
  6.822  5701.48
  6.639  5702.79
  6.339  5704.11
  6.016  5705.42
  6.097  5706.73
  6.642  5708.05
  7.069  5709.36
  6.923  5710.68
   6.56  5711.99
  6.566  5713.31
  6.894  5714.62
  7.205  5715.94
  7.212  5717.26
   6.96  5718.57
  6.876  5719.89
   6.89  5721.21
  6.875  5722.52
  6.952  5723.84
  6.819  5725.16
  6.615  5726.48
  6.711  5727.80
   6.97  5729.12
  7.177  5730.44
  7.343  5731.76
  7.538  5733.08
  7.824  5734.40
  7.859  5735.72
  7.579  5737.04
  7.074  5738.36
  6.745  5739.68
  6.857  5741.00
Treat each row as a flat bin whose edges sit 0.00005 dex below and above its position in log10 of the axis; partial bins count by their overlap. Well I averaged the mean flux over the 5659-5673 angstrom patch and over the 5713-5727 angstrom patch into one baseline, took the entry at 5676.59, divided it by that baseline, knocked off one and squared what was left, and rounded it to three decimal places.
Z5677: 0.016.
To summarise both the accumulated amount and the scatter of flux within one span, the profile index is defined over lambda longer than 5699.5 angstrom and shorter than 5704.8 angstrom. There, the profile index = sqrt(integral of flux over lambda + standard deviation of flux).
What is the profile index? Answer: 6.0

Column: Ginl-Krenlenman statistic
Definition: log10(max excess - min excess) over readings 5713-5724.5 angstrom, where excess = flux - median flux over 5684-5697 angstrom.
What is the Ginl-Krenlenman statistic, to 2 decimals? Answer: -0.19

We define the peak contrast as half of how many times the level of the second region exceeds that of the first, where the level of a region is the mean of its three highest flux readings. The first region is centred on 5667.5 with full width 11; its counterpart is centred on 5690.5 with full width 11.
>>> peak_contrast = 0.507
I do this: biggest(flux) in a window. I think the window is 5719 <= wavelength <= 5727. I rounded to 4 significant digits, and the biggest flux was 6.952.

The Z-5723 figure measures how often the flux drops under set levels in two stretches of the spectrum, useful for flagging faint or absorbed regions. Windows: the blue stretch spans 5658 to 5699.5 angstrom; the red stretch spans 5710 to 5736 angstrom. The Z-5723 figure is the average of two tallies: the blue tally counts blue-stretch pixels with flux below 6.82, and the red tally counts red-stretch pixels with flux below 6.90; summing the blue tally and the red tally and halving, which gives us 8.0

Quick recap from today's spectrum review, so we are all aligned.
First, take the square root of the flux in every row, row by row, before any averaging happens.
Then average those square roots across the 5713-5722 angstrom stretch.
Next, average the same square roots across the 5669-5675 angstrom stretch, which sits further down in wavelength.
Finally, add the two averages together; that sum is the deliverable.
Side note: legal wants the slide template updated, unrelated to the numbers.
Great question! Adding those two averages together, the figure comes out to 5.30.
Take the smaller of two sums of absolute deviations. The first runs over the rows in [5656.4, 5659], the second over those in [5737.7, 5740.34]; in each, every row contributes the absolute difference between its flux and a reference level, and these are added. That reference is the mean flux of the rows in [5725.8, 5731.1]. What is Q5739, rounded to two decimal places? 0.33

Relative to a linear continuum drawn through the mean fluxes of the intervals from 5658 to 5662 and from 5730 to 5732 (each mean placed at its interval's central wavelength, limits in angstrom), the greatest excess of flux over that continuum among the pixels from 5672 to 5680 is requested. 1.4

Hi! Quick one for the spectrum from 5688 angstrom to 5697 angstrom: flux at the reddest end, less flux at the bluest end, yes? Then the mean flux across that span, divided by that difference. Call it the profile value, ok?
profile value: 96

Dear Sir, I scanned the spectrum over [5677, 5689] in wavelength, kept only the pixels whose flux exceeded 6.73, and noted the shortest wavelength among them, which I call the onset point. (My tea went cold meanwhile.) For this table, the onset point 5677.90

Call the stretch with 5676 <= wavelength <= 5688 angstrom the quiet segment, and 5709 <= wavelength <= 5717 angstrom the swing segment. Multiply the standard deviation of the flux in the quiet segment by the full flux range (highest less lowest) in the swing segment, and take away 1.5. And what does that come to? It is -1.36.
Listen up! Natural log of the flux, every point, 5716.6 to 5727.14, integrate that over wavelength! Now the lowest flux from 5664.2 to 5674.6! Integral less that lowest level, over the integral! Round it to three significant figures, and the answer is 0.681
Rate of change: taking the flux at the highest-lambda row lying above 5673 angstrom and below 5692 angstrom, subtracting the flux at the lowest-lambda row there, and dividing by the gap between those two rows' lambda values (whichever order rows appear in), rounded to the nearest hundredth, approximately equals -0.02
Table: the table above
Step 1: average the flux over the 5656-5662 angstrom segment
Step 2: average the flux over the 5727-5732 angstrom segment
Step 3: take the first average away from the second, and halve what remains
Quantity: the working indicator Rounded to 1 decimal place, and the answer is 0.5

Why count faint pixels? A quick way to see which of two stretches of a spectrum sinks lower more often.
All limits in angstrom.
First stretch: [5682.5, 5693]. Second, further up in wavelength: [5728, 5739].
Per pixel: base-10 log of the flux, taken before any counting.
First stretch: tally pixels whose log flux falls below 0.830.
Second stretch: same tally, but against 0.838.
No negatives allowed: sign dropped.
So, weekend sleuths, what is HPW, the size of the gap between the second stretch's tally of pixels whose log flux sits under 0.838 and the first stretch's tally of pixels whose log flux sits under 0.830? 0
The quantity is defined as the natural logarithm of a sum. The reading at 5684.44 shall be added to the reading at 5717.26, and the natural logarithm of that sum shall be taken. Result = 2.65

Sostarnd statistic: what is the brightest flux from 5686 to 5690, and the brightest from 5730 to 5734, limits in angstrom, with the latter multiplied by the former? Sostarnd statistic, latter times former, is 53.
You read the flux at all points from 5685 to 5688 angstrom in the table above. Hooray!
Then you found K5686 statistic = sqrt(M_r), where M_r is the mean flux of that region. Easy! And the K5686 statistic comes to 2.64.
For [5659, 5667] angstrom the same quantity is 2.51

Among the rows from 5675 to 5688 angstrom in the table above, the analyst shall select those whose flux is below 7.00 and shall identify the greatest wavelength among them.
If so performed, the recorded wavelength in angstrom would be 5685.75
